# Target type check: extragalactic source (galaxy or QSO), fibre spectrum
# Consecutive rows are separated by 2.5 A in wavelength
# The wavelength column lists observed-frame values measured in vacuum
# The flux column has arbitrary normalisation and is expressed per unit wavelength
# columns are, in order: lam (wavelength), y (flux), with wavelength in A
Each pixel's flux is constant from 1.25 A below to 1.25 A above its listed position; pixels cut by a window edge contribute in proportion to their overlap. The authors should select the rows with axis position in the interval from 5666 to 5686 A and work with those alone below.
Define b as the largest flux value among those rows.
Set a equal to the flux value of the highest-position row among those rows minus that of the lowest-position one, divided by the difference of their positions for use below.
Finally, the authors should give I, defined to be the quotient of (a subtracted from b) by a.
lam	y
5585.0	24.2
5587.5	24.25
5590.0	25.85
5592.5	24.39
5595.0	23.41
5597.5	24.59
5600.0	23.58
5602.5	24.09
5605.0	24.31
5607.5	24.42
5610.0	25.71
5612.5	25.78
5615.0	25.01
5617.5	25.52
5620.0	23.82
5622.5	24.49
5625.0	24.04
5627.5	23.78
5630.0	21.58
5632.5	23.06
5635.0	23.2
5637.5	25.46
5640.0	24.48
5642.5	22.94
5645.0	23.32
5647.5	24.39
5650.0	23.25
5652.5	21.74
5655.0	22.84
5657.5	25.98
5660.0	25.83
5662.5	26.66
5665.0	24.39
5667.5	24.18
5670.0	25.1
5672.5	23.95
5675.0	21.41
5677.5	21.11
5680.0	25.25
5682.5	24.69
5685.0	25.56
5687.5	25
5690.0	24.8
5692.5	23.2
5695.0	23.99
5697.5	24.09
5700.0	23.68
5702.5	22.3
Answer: 323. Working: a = 0.08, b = 25.56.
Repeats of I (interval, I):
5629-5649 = 158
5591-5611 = 340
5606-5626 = -1188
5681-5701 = -444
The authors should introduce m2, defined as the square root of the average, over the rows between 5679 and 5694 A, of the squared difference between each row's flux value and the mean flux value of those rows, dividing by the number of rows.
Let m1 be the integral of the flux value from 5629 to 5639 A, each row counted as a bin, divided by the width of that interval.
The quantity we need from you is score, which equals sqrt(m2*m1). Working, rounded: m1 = 23.4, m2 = 0.8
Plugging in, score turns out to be 4.2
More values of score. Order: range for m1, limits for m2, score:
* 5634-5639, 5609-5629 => 4.4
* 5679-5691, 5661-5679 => 6.8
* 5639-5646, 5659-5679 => 6.6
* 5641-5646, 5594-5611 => 4.0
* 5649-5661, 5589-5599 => 4.6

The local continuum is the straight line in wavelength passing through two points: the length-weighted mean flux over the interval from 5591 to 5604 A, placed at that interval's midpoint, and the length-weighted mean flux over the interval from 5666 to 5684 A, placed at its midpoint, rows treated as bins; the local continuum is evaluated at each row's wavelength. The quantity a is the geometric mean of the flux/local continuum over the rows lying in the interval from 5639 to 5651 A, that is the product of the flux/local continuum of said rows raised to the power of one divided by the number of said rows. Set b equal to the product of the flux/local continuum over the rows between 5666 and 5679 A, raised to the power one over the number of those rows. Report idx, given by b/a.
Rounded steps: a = 0.99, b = 0.97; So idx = 0.98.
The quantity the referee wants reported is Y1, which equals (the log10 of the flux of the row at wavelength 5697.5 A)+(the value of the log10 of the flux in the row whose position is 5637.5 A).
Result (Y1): 2.79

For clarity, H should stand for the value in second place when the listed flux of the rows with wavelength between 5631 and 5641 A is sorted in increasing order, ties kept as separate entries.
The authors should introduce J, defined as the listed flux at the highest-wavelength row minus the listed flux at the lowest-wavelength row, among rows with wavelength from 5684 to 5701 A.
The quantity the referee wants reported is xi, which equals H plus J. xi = 21.3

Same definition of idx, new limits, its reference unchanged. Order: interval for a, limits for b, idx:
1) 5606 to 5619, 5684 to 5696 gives 0.98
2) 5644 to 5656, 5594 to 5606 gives 1.03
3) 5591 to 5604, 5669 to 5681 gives 0.98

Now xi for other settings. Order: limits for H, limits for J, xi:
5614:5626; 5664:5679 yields 20.8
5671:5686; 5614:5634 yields 19.5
